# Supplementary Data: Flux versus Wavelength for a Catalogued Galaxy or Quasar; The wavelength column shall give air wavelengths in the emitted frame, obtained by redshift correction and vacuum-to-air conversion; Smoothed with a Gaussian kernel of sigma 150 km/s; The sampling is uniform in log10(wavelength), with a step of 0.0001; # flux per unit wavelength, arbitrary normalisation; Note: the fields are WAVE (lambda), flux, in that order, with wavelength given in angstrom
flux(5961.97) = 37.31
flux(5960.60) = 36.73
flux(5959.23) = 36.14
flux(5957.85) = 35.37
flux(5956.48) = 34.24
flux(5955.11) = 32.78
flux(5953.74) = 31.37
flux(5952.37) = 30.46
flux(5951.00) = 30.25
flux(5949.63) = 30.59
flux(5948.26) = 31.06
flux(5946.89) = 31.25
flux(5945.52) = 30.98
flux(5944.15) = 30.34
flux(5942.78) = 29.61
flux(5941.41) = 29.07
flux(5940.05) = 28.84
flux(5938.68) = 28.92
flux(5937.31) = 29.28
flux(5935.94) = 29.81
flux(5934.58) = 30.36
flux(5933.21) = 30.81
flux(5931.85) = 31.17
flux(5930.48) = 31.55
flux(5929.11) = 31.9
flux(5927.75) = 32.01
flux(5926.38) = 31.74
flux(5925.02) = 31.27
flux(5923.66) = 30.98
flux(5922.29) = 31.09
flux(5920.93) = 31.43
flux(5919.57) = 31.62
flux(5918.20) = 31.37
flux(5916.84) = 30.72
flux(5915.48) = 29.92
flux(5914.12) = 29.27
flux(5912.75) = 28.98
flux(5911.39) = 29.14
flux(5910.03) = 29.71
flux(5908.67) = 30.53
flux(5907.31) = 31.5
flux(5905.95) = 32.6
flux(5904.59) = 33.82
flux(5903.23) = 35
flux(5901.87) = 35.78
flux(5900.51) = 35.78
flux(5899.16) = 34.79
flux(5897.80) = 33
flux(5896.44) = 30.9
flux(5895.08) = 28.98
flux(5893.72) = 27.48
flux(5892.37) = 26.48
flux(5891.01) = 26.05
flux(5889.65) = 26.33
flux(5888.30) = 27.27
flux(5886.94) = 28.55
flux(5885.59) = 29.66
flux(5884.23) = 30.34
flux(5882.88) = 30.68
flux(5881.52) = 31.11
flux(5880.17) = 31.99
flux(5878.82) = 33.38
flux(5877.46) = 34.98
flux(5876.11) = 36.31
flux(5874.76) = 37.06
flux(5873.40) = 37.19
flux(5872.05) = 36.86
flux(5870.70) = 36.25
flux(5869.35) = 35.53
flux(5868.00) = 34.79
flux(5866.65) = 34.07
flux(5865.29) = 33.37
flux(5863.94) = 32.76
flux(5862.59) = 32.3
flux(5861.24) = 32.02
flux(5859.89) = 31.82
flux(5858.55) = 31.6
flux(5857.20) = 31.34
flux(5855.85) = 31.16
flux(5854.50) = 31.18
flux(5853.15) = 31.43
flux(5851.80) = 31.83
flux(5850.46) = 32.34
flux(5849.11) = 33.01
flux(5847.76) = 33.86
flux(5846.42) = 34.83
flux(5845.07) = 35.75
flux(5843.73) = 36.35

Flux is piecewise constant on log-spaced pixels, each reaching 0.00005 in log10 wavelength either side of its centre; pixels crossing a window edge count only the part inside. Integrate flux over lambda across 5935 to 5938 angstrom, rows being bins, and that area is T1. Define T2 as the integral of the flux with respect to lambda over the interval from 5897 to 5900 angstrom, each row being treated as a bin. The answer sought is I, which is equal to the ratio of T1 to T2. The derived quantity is 0.87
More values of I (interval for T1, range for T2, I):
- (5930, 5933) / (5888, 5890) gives 1.75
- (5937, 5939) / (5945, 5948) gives 0.62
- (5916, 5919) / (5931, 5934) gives 1.00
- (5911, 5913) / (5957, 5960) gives 0.54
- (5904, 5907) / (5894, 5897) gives 1.12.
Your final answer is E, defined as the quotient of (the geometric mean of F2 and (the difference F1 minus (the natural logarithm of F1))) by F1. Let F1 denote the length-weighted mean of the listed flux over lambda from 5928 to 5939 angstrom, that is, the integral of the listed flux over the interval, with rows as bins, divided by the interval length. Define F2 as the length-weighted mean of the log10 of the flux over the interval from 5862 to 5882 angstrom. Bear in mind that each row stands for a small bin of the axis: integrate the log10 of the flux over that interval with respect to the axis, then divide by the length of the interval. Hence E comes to 0.211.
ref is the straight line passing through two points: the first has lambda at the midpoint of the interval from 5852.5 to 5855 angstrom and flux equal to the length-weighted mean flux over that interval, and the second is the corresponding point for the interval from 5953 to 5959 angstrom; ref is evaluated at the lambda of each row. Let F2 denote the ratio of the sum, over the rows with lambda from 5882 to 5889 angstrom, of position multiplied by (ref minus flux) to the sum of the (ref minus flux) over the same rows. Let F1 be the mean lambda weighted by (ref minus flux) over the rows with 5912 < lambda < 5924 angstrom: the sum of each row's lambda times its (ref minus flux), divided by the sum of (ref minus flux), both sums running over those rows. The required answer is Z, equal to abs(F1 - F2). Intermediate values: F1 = 5917.1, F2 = 5886.5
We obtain 30.6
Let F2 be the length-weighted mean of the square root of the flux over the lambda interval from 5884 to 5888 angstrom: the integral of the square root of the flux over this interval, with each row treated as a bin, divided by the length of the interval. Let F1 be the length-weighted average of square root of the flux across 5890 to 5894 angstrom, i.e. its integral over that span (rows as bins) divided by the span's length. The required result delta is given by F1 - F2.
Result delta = -0.2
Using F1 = 5.15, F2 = 5.40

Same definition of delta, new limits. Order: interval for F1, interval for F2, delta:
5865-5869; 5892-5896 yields 0.6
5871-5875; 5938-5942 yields 0.7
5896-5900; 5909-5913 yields 0.3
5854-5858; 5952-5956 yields -0.1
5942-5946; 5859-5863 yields -0.2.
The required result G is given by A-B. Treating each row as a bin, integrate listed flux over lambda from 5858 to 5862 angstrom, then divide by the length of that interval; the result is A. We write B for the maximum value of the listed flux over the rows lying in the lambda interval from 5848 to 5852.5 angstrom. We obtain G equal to -1.1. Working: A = 31.9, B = 33.01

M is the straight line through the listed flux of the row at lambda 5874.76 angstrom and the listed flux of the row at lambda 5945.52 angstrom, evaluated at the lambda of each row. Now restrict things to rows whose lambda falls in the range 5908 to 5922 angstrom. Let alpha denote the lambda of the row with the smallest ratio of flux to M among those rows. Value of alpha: 5912.75 angstrom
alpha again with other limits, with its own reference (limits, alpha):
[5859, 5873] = 5859.89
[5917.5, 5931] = 5918.20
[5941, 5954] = 5941.41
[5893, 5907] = 5893.72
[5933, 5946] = 5938.68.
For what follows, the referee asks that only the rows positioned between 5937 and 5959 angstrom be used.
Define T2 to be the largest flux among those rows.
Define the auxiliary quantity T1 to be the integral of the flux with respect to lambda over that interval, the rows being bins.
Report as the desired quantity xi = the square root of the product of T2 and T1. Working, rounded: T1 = 683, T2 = 35.37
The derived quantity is 155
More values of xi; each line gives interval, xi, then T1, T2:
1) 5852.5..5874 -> 163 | 717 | 37.19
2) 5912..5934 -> 148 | 681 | 32.01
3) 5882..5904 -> 155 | 670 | 35.78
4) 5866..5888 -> 166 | 738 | 37.19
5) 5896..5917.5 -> 157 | 688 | 35.78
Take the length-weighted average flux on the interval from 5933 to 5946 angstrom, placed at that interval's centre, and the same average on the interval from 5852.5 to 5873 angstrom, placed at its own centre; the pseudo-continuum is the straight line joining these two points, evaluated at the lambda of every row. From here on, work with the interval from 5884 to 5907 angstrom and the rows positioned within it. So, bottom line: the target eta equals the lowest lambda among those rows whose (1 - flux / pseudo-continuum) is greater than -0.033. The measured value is 5884.23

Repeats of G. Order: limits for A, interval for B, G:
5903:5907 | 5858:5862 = 1.4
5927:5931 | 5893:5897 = 0.9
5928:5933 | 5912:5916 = 1.6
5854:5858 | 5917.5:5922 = -0.4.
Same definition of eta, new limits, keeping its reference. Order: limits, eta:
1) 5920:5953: 5920.93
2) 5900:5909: 5907.31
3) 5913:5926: 5914.12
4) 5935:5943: 5935.94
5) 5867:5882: 5878.82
